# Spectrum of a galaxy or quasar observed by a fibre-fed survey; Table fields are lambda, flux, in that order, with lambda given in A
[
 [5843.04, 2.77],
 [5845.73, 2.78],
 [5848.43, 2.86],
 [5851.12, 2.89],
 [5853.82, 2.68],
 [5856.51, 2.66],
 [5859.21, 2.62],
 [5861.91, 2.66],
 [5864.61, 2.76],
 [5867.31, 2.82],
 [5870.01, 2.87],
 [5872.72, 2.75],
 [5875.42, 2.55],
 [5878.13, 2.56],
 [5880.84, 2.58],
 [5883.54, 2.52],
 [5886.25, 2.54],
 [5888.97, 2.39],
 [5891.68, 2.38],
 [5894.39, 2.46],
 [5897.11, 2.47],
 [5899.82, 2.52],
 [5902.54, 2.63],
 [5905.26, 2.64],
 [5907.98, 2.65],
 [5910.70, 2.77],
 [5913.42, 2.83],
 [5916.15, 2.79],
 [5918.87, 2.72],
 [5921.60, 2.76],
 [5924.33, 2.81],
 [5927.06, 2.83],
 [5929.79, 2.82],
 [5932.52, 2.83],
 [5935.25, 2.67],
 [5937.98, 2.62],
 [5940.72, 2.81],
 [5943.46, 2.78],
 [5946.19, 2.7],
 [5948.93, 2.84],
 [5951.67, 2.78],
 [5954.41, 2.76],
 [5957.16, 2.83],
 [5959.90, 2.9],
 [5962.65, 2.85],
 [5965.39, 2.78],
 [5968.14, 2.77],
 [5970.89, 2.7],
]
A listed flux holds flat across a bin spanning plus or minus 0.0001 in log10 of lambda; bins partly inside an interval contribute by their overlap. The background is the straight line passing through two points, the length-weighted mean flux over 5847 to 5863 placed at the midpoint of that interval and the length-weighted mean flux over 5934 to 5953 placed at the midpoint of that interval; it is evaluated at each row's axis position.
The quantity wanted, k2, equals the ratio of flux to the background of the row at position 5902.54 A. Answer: 0.96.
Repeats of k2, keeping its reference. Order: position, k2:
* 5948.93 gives 1.03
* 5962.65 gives 1.04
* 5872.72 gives 1.01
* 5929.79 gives 1.03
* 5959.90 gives 1.06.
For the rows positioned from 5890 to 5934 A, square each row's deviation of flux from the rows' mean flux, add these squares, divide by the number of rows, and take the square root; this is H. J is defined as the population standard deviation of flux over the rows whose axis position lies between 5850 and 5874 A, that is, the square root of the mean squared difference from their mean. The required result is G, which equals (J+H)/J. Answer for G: 2.6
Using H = 0.15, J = 0.09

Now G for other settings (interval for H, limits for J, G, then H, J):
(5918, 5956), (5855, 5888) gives 1.6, 0.06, 0.11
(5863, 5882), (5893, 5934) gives 2.0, 0.12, 0.13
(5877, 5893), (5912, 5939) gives 2.1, 0.08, 0.07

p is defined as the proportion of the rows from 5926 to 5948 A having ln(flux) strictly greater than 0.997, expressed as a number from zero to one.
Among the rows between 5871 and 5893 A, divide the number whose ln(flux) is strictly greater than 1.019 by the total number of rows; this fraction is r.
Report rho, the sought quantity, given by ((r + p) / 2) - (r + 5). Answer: -4.69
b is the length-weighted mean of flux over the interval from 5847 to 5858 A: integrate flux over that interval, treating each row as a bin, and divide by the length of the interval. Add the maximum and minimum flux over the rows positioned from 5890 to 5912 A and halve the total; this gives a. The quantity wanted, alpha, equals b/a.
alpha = 1.08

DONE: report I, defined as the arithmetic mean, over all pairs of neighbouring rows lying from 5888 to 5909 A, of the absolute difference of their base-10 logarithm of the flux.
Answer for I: 0.007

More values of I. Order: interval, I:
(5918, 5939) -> 0.008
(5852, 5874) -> 0.010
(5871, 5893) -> 0.011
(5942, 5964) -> 0.011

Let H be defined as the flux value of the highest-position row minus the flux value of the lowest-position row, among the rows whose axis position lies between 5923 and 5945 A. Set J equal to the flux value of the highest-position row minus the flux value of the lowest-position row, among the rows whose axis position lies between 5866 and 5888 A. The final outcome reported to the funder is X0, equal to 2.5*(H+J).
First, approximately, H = -0.03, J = -0.28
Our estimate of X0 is -0.8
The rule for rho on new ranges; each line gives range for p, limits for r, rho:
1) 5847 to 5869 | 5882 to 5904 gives -4.75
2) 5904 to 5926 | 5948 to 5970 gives -5.00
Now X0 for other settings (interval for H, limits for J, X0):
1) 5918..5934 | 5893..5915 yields 1.2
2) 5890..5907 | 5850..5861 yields 0.0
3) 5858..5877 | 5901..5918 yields 0.2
